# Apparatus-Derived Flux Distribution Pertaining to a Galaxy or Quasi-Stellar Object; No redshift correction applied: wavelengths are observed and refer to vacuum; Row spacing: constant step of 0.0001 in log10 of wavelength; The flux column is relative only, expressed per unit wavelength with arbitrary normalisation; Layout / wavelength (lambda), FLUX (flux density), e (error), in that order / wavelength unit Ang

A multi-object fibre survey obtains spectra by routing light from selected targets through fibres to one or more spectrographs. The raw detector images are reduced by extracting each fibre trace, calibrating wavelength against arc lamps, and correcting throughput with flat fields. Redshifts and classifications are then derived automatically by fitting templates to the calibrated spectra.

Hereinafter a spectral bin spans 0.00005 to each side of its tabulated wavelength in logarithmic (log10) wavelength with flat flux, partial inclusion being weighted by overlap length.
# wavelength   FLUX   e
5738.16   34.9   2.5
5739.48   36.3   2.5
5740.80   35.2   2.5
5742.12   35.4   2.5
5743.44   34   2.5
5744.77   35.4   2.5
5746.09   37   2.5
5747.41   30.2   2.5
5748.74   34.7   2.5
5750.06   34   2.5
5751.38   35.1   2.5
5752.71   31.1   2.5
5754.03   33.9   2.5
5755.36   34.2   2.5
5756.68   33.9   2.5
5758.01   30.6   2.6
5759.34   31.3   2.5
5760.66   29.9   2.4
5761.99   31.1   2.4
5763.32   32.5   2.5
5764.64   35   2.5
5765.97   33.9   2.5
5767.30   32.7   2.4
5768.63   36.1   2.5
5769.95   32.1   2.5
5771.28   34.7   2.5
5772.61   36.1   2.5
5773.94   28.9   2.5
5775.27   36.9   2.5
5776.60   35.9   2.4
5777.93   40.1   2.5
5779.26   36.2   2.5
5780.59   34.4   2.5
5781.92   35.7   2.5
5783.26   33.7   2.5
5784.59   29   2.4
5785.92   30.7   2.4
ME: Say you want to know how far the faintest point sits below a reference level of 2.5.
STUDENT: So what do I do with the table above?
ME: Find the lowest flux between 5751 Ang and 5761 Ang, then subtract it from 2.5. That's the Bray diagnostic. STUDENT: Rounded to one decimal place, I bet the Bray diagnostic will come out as -27.4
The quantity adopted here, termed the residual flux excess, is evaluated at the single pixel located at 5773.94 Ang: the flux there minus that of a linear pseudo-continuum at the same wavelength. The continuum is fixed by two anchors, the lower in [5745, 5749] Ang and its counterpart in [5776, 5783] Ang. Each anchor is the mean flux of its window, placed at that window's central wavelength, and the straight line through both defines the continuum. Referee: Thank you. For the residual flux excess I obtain -7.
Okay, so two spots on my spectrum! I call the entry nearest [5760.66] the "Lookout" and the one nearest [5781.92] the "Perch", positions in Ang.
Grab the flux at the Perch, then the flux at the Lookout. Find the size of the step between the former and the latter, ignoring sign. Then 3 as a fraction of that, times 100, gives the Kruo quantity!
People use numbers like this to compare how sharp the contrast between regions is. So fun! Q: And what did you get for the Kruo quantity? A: 52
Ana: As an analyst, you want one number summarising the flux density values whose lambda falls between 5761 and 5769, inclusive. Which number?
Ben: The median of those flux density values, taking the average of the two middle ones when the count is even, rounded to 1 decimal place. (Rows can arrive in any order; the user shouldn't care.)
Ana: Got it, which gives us 33.3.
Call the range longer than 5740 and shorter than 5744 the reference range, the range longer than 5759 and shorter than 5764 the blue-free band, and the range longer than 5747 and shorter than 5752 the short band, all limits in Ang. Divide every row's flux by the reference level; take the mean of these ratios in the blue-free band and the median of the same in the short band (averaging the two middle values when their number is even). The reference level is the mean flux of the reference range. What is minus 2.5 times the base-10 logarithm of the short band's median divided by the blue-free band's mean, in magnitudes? -0.10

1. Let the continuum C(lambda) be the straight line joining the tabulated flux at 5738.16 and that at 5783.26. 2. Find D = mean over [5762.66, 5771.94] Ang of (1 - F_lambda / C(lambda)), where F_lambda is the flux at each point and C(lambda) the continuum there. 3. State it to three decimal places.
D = 0.008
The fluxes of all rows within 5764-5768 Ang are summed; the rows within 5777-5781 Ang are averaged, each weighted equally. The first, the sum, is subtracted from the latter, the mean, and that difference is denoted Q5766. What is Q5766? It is -65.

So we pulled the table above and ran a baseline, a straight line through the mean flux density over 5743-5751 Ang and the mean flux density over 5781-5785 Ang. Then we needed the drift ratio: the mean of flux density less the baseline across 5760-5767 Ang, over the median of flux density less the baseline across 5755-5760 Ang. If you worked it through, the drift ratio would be 1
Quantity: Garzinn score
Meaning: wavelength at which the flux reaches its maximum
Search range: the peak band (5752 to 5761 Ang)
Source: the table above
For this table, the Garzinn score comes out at 5755.36 Ang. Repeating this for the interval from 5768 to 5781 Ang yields 5777.93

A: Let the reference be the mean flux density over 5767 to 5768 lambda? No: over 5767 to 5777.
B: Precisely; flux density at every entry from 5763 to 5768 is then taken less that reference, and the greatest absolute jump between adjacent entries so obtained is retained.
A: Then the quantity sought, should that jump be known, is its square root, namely 1.58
